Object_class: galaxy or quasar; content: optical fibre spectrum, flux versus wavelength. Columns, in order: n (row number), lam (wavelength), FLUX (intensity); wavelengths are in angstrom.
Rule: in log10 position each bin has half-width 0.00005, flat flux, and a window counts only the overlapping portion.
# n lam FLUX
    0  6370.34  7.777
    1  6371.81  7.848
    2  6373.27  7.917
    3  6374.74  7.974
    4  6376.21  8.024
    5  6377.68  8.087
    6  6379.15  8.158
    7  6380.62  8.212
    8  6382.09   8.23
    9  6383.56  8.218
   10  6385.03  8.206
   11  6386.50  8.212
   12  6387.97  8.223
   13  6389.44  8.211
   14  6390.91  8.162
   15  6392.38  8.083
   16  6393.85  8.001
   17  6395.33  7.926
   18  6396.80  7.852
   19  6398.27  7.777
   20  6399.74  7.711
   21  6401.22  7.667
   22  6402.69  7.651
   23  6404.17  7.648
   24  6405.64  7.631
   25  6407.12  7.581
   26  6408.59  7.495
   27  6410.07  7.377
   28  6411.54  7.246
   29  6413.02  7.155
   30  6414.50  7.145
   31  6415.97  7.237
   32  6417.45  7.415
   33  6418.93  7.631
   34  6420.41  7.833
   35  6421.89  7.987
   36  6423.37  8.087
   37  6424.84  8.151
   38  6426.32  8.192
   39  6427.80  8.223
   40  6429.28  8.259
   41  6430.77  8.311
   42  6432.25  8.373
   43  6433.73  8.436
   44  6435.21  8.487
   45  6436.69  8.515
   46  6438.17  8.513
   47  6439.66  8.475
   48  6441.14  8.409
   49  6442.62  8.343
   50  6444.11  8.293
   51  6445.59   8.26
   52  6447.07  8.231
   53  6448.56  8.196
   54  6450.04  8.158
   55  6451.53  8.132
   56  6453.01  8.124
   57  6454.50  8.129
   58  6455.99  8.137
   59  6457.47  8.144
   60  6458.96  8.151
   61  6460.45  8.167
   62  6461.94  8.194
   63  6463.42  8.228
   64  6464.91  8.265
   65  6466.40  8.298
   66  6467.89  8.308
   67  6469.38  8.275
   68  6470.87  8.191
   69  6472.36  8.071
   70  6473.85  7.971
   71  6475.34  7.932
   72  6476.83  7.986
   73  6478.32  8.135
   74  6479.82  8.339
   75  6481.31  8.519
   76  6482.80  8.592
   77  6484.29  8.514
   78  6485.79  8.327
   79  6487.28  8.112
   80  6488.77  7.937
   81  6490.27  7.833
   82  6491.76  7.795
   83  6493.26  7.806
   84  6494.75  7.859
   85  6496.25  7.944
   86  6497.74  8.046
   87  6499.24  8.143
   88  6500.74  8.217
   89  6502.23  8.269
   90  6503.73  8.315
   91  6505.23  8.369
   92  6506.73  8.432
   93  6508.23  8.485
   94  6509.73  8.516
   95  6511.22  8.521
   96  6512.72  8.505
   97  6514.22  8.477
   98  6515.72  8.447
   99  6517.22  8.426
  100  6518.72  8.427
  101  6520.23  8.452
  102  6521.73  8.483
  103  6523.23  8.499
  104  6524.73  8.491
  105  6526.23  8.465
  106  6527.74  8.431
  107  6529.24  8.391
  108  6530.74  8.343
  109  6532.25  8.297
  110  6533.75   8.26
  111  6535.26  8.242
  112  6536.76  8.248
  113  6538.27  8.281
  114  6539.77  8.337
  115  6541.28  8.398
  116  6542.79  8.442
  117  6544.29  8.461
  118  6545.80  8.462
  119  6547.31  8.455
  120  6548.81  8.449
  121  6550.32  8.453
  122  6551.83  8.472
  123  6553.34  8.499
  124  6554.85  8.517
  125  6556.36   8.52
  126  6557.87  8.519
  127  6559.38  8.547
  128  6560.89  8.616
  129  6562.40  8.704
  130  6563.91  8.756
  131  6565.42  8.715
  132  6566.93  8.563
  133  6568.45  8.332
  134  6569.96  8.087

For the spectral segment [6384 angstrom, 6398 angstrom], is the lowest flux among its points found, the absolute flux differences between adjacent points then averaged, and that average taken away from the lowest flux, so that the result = 7.80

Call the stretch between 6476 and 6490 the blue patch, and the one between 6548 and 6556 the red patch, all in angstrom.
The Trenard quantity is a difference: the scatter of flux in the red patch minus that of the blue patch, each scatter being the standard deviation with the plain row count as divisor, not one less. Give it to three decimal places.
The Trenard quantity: -0.202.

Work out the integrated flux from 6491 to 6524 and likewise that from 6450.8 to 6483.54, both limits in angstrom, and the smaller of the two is 268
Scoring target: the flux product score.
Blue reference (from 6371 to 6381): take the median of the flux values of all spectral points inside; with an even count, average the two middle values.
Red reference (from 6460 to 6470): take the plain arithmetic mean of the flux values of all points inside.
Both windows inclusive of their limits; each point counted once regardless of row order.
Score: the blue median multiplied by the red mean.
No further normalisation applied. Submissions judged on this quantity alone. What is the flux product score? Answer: 66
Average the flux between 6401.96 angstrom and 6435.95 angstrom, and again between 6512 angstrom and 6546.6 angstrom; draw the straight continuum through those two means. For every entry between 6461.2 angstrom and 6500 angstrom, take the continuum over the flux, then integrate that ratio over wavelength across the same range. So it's 38.8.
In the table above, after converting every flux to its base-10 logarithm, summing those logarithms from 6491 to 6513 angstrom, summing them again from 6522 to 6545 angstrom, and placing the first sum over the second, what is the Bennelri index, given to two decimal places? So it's 0.99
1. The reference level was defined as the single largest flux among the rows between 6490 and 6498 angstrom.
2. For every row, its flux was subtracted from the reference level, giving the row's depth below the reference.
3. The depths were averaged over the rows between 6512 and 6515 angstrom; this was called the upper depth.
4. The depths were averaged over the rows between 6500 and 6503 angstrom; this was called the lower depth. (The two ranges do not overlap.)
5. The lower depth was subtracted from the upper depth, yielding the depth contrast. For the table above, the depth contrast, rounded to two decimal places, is -0.25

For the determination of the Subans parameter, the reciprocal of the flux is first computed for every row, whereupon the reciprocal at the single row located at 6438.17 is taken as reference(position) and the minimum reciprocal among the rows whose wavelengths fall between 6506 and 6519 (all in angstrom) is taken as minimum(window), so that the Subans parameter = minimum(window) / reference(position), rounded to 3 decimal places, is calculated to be 0.999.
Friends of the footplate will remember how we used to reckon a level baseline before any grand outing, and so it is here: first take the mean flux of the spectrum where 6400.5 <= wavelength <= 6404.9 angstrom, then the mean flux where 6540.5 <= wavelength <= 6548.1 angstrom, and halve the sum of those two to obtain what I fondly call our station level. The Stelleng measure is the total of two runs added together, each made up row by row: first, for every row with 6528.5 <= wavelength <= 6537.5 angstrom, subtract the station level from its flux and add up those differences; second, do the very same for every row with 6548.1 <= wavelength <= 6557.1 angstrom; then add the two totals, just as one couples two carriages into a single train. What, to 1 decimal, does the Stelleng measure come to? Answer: 4.1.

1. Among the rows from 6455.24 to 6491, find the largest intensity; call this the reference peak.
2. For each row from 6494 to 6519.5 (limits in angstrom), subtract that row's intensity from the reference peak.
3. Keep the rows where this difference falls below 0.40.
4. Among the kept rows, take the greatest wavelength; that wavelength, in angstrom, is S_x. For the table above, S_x 6518.72 angstrom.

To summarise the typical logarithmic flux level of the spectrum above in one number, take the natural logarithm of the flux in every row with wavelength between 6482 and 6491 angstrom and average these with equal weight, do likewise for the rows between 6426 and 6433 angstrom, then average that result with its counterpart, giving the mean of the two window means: 2.11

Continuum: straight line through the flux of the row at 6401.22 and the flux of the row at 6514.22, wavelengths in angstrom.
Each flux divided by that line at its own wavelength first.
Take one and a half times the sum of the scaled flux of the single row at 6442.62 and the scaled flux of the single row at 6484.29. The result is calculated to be 3.12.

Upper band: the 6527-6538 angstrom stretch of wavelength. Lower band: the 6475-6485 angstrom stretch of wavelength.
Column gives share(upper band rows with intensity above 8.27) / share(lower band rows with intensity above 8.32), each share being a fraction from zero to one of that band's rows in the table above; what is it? 1.00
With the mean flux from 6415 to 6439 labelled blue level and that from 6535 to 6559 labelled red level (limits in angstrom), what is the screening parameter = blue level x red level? 68.2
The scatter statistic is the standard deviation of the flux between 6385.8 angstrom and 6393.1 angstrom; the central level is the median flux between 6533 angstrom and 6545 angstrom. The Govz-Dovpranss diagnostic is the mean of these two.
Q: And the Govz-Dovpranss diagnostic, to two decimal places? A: 4.18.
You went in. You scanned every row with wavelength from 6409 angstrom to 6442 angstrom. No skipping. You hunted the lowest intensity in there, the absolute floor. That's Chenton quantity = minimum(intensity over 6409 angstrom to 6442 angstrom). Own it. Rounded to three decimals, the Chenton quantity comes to 7.145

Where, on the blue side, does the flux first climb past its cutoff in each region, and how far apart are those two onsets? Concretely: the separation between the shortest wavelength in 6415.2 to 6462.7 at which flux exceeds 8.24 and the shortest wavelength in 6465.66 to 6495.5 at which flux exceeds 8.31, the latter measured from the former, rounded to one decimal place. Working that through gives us 50.5 angstrom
